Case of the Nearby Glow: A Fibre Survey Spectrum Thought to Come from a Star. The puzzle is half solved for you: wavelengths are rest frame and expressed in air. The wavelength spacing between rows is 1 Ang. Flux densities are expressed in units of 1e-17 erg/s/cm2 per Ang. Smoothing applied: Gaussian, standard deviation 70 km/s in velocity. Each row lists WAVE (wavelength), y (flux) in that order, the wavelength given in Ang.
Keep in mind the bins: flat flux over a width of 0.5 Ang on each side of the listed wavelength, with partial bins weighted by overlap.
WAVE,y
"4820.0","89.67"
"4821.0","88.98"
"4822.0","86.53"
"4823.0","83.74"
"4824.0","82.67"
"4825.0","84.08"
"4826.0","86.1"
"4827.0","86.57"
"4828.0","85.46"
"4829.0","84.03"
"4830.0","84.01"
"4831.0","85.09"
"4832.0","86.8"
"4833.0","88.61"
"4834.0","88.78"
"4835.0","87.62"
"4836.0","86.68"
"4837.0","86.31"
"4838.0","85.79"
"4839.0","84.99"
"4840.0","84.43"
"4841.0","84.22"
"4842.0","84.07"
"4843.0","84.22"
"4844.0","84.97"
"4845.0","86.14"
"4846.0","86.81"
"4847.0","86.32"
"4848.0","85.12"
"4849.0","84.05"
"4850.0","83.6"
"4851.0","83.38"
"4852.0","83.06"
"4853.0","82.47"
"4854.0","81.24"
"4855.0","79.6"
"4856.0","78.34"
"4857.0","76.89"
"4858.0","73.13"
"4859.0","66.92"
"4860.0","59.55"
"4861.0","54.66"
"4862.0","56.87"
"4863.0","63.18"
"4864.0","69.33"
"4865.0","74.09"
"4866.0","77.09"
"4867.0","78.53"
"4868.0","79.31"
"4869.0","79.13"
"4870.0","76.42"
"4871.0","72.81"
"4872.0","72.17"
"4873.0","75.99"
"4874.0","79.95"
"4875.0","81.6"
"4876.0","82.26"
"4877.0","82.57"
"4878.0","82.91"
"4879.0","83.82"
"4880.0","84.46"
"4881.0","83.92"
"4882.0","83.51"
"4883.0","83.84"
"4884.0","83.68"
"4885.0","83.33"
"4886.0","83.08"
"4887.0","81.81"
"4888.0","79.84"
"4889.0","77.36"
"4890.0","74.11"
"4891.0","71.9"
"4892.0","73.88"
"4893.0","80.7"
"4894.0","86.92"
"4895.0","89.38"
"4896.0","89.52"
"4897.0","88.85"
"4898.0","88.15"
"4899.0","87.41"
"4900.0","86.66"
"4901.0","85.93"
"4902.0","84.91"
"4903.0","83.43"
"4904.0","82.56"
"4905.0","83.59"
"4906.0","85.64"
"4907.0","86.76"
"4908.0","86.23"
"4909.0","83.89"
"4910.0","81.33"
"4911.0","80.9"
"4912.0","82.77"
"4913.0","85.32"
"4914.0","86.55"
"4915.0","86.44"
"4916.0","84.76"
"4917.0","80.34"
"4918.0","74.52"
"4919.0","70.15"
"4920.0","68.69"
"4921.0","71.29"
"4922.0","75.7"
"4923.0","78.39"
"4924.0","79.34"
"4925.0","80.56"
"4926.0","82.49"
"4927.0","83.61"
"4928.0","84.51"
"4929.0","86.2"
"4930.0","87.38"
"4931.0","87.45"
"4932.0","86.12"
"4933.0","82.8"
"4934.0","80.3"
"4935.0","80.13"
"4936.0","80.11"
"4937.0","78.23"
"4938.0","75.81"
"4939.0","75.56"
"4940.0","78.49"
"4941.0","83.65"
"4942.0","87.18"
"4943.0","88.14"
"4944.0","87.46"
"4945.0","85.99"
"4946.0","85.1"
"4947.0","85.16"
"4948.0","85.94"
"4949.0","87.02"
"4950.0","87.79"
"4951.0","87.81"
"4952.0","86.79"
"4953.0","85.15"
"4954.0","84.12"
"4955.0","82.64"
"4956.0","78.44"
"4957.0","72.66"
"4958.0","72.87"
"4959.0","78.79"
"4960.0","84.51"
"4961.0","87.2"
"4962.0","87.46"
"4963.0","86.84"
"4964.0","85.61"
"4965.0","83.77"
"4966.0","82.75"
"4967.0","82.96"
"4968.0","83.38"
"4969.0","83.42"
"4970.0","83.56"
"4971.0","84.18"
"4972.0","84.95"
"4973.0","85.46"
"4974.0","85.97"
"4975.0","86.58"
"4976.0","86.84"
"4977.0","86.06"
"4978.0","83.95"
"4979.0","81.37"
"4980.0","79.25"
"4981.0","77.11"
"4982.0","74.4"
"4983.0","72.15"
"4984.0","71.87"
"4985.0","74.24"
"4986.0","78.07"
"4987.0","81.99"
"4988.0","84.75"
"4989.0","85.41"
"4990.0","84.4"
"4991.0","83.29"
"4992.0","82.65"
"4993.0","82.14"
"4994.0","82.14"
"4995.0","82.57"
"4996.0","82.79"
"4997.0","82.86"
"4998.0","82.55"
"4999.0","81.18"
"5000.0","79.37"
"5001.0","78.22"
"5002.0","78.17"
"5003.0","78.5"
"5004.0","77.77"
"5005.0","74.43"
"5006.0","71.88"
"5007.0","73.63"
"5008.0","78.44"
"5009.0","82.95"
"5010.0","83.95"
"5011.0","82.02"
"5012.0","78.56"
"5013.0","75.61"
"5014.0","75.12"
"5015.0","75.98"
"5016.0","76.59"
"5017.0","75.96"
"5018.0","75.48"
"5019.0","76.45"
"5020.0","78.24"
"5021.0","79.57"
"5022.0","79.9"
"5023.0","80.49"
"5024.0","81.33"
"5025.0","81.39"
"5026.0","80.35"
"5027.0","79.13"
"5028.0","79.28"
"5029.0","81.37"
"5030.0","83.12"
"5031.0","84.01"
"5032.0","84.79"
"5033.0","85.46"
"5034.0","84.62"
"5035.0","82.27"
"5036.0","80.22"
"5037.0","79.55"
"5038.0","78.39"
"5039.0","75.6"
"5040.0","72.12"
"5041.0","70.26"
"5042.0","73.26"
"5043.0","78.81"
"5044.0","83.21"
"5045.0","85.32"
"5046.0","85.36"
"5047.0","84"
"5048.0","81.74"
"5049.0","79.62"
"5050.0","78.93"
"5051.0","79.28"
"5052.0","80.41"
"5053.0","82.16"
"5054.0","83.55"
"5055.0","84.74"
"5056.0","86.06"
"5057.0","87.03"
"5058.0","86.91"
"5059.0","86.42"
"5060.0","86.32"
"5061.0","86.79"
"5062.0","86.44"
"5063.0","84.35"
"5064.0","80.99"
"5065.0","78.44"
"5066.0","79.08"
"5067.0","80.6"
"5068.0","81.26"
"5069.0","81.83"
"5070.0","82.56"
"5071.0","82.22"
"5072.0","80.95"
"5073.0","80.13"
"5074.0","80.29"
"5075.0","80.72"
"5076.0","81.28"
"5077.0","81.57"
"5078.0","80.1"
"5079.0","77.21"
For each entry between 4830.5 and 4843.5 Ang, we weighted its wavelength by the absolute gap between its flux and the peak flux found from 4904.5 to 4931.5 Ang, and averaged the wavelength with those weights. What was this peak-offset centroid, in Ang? 4838.5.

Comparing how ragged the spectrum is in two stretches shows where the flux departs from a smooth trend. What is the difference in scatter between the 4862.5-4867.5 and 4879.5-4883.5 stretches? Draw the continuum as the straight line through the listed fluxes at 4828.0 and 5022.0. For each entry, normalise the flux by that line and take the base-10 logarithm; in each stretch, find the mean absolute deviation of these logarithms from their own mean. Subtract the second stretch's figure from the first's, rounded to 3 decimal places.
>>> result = 0.029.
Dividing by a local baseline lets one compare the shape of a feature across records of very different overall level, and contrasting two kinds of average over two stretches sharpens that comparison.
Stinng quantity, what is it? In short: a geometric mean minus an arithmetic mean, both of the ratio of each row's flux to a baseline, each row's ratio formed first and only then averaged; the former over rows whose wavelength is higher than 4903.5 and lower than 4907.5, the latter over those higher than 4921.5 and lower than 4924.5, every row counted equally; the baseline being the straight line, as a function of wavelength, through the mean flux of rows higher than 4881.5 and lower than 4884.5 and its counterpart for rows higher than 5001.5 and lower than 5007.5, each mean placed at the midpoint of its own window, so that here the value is 0.07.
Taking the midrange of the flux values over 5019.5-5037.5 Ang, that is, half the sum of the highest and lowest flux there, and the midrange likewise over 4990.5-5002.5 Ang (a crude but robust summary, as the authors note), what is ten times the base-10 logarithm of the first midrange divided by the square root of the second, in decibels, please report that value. 9.60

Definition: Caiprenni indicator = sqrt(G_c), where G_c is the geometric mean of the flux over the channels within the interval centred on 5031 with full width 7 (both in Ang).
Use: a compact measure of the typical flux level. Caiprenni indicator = 9.12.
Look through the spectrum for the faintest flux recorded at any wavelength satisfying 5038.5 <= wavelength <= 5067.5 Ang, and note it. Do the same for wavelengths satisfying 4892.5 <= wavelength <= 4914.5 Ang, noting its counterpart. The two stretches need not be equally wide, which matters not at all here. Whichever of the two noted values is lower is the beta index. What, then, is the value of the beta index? 70.3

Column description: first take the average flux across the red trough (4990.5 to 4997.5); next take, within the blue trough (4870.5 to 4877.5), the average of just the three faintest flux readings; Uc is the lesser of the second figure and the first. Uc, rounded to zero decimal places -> 74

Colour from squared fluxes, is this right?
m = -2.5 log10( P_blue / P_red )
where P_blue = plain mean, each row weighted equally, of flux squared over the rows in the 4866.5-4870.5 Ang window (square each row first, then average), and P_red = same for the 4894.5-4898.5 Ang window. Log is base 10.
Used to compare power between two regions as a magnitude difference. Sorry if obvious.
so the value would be 0.3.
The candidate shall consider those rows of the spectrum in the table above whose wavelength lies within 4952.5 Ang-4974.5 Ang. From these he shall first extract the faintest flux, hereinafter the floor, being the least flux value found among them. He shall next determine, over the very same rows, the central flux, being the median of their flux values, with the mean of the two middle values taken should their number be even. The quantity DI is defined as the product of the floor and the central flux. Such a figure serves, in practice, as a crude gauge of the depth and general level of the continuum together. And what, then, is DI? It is 6099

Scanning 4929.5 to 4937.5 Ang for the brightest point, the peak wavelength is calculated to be 4931.0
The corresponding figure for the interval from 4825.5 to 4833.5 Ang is 4833.0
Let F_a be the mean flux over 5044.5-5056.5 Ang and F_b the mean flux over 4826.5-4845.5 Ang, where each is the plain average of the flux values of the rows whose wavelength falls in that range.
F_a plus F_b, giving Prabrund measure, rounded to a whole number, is 168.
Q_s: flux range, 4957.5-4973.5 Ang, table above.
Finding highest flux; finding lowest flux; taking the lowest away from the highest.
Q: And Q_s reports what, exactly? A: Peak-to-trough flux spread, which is 15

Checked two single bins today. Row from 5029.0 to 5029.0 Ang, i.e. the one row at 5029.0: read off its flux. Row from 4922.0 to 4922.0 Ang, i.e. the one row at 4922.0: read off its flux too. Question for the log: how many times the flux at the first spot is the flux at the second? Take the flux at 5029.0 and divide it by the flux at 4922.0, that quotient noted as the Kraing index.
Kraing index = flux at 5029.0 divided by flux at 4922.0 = 1.07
